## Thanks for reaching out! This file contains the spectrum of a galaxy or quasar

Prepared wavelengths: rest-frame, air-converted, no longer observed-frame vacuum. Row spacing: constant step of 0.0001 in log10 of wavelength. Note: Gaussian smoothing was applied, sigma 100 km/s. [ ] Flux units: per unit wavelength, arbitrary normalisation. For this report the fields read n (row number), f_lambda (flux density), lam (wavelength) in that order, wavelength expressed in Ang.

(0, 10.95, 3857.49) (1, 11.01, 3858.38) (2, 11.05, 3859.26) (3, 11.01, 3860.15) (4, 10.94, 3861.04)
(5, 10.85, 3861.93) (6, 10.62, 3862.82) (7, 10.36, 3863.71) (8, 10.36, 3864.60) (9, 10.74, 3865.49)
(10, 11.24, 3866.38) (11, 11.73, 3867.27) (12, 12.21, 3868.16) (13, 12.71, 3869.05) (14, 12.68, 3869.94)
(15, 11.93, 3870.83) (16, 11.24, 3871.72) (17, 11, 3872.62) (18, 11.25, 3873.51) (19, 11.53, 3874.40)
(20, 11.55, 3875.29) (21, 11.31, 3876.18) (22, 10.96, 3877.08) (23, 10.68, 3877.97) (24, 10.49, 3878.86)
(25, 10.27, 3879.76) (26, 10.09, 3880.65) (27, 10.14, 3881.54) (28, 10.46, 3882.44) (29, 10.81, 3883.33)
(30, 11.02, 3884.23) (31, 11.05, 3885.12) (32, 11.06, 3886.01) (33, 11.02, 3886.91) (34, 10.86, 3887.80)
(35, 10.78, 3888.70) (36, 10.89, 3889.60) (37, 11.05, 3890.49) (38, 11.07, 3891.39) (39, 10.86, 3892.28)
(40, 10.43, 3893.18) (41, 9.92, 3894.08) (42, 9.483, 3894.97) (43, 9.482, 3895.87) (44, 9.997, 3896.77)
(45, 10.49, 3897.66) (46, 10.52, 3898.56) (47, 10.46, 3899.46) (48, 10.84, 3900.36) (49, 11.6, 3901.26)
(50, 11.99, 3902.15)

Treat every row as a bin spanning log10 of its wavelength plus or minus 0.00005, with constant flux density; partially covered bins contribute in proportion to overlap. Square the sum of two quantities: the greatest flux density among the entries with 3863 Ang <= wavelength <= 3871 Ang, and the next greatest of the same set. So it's 645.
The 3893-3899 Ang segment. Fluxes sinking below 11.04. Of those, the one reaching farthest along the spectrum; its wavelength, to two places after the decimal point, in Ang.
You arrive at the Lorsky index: 3898.56 Ang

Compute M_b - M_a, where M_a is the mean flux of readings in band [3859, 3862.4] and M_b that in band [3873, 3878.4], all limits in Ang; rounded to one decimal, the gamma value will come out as 0.3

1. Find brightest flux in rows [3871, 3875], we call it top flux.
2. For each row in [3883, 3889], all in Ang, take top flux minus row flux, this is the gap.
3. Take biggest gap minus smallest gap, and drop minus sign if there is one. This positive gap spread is 0.28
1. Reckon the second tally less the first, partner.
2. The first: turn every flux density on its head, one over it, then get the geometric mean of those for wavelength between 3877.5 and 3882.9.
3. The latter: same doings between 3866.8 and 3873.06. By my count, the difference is -0.013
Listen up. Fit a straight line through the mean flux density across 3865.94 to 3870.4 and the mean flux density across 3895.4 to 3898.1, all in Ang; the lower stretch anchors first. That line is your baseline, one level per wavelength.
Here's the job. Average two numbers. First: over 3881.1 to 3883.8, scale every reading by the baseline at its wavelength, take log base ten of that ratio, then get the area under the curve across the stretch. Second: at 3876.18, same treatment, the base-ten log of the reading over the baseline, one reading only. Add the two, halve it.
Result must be -0.036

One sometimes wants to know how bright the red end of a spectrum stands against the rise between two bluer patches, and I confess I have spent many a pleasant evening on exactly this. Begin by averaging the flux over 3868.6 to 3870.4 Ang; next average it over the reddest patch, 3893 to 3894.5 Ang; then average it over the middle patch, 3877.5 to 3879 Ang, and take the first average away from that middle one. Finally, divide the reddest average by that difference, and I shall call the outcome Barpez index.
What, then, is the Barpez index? -5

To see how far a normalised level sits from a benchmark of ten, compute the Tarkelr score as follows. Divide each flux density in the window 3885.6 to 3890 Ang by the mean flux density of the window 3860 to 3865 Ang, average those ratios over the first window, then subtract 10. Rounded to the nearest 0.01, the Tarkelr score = -8.98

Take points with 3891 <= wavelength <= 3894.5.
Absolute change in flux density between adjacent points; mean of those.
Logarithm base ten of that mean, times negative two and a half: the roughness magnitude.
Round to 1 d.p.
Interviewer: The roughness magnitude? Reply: 1.0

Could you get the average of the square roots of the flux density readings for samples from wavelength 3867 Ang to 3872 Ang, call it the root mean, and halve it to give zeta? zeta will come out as 1.74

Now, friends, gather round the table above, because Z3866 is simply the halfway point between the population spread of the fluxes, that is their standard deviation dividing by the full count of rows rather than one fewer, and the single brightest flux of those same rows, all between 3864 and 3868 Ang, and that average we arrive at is 6.12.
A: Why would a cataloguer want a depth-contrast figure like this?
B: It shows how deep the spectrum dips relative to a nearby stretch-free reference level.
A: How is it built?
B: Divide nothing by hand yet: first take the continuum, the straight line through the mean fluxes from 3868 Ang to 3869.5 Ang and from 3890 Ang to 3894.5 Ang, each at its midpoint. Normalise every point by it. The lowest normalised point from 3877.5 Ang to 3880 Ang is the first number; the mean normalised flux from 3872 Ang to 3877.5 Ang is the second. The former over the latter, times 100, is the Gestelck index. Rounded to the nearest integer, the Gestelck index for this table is 94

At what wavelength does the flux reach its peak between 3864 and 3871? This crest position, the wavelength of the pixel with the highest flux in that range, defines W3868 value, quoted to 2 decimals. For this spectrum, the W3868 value 3869.05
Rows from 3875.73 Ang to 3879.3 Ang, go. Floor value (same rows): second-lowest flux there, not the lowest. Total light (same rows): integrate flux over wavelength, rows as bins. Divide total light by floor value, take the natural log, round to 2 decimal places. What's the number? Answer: 1.29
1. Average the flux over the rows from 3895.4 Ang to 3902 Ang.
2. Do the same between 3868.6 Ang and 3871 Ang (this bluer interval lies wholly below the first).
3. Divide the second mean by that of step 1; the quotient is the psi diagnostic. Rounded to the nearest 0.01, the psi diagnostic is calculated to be 1.19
